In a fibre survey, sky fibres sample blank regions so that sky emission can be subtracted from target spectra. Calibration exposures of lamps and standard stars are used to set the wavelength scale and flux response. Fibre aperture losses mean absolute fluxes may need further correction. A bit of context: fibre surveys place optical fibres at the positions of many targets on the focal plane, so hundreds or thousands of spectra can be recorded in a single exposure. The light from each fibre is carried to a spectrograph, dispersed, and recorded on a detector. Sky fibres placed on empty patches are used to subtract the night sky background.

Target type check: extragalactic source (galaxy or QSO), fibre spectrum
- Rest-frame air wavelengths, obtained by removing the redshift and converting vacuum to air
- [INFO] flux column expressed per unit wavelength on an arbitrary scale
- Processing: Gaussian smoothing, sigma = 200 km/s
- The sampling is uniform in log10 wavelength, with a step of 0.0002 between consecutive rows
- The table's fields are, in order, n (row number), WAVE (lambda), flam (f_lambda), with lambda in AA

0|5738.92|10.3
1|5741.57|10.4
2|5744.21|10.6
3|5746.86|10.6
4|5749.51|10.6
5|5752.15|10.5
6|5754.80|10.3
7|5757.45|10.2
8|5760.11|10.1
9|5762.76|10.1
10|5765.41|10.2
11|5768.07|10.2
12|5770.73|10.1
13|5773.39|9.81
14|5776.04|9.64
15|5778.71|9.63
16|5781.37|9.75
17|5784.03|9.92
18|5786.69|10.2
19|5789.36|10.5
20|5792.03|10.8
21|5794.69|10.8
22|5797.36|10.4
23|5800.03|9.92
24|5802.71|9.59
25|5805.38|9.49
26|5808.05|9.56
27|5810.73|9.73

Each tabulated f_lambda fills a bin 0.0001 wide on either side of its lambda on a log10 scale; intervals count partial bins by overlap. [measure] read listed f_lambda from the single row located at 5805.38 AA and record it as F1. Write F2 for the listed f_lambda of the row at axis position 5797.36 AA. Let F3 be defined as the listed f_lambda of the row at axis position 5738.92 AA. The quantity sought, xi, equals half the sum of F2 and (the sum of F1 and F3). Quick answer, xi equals 15.1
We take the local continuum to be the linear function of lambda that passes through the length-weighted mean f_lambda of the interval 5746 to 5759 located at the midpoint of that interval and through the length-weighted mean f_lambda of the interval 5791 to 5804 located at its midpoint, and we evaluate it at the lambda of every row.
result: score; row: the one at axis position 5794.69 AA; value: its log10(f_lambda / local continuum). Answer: 0.021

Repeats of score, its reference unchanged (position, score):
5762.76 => -0.013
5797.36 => 0.005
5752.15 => 0.003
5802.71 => -0.030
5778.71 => -0.031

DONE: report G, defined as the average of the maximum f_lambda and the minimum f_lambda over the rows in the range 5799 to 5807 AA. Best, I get 9.7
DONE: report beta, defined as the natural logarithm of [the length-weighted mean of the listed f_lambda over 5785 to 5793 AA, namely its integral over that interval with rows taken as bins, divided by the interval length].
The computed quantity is 2.35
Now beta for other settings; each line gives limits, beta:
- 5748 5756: 2.35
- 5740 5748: 2.35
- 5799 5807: 2.27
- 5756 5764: 2.32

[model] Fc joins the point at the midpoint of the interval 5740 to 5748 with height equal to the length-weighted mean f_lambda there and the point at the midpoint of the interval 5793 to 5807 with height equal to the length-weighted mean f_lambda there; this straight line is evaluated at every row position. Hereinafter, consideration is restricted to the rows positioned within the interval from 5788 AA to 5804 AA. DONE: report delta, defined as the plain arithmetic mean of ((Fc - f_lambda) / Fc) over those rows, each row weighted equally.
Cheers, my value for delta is -0.02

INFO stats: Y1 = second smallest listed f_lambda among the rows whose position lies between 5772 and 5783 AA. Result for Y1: 9.64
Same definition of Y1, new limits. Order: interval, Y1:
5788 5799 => 10.5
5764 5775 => 10.1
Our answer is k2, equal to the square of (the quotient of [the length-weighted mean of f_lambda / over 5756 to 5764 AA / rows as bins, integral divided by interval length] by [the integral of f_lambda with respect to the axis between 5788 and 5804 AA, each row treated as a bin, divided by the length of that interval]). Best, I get 0.96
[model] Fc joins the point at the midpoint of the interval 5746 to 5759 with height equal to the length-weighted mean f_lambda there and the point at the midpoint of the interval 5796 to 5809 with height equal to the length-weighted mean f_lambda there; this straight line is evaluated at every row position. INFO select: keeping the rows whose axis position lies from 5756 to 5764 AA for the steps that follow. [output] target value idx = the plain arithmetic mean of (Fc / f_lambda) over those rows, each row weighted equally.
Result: 1.02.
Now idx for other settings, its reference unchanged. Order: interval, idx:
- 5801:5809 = 1.02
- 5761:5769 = 1.01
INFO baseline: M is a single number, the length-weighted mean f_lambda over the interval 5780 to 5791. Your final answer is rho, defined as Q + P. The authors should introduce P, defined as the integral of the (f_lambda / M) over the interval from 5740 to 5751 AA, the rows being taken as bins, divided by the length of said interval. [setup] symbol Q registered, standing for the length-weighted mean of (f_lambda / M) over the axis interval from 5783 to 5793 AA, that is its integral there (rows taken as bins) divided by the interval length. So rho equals 2.066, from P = 1.04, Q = 1.02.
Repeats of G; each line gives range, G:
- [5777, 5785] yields 9.8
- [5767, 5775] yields 10.0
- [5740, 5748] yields 10.5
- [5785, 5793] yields 10.5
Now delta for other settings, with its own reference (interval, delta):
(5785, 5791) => -0.02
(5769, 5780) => 0.05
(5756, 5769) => 0.02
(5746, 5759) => 0.00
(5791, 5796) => -0.07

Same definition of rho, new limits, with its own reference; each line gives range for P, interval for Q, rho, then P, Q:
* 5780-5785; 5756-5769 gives 1.977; 0.97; 1.00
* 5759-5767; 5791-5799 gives 2.055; 1.00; 1.05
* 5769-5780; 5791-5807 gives 1.973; 0.97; 1.00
